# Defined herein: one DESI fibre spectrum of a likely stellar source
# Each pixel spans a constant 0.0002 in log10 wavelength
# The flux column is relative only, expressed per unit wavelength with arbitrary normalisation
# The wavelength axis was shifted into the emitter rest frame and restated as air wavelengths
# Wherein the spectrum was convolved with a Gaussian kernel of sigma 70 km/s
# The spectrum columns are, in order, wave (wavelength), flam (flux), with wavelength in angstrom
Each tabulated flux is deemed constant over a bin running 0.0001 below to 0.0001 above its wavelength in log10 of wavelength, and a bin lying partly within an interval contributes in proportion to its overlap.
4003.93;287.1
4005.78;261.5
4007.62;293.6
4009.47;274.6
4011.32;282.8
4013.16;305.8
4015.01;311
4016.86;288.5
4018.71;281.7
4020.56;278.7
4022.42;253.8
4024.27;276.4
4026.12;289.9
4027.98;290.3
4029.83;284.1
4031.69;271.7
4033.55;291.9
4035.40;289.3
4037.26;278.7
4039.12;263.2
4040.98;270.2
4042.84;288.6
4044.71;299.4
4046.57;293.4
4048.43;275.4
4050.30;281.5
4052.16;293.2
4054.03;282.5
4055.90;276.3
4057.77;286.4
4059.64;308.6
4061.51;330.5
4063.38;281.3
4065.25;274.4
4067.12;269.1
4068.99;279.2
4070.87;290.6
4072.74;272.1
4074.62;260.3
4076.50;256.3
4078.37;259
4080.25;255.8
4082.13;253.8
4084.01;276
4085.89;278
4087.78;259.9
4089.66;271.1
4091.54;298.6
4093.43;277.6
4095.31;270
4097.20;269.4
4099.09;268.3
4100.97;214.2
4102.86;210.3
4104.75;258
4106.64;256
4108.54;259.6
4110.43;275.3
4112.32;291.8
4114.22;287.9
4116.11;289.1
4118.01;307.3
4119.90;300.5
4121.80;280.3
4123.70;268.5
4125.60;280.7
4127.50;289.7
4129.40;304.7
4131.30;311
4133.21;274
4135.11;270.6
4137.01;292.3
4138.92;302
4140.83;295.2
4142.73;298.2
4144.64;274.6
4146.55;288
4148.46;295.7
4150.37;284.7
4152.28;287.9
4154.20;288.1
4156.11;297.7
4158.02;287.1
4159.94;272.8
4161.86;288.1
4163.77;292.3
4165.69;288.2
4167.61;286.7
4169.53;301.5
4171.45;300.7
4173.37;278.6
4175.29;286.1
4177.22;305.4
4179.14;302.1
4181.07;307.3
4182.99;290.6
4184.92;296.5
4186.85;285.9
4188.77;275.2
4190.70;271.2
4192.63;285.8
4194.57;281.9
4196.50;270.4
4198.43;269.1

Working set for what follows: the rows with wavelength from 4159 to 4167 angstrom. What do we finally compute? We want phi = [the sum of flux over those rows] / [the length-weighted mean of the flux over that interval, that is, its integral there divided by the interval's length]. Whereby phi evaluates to 3.999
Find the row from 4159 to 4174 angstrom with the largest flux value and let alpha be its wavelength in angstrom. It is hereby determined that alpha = 4169.53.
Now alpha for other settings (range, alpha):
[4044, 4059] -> 4044.71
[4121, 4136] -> 4131.30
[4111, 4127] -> 4118.01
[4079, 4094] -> 4091.54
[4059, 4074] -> 4061.51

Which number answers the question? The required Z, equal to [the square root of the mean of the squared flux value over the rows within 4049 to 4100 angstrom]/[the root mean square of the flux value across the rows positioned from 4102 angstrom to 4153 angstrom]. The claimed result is 0.98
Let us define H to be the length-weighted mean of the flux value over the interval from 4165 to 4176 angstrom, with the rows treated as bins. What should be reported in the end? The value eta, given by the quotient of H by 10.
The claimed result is 29.1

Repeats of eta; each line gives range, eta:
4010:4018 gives 29.6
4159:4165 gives 28.5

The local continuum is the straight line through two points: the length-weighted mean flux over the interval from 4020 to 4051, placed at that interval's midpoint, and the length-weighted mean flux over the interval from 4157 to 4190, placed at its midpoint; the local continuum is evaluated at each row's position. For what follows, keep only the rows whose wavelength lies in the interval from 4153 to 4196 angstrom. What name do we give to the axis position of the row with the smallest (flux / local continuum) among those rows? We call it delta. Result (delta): 4190.70 angstrom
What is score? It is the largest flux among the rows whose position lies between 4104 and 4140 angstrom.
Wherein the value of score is 311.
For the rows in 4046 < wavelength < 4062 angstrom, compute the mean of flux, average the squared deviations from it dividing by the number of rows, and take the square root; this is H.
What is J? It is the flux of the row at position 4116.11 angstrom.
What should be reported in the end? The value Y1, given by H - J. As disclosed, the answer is -272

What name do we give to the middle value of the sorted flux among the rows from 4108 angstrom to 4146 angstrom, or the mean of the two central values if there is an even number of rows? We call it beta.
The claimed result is 289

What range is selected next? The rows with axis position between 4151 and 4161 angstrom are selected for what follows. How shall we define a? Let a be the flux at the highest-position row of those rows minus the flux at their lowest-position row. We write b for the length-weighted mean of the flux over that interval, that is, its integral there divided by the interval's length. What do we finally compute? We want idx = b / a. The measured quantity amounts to -19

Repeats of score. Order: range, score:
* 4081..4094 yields 298.6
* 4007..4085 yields 330.5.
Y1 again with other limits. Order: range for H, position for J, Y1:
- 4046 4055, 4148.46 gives -289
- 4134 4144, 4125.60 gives -270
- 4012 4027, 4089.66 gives -254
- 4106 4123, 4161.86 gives -272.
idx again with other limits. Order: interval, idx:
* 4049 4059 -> 58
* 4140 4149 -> 580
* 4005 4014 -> 6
